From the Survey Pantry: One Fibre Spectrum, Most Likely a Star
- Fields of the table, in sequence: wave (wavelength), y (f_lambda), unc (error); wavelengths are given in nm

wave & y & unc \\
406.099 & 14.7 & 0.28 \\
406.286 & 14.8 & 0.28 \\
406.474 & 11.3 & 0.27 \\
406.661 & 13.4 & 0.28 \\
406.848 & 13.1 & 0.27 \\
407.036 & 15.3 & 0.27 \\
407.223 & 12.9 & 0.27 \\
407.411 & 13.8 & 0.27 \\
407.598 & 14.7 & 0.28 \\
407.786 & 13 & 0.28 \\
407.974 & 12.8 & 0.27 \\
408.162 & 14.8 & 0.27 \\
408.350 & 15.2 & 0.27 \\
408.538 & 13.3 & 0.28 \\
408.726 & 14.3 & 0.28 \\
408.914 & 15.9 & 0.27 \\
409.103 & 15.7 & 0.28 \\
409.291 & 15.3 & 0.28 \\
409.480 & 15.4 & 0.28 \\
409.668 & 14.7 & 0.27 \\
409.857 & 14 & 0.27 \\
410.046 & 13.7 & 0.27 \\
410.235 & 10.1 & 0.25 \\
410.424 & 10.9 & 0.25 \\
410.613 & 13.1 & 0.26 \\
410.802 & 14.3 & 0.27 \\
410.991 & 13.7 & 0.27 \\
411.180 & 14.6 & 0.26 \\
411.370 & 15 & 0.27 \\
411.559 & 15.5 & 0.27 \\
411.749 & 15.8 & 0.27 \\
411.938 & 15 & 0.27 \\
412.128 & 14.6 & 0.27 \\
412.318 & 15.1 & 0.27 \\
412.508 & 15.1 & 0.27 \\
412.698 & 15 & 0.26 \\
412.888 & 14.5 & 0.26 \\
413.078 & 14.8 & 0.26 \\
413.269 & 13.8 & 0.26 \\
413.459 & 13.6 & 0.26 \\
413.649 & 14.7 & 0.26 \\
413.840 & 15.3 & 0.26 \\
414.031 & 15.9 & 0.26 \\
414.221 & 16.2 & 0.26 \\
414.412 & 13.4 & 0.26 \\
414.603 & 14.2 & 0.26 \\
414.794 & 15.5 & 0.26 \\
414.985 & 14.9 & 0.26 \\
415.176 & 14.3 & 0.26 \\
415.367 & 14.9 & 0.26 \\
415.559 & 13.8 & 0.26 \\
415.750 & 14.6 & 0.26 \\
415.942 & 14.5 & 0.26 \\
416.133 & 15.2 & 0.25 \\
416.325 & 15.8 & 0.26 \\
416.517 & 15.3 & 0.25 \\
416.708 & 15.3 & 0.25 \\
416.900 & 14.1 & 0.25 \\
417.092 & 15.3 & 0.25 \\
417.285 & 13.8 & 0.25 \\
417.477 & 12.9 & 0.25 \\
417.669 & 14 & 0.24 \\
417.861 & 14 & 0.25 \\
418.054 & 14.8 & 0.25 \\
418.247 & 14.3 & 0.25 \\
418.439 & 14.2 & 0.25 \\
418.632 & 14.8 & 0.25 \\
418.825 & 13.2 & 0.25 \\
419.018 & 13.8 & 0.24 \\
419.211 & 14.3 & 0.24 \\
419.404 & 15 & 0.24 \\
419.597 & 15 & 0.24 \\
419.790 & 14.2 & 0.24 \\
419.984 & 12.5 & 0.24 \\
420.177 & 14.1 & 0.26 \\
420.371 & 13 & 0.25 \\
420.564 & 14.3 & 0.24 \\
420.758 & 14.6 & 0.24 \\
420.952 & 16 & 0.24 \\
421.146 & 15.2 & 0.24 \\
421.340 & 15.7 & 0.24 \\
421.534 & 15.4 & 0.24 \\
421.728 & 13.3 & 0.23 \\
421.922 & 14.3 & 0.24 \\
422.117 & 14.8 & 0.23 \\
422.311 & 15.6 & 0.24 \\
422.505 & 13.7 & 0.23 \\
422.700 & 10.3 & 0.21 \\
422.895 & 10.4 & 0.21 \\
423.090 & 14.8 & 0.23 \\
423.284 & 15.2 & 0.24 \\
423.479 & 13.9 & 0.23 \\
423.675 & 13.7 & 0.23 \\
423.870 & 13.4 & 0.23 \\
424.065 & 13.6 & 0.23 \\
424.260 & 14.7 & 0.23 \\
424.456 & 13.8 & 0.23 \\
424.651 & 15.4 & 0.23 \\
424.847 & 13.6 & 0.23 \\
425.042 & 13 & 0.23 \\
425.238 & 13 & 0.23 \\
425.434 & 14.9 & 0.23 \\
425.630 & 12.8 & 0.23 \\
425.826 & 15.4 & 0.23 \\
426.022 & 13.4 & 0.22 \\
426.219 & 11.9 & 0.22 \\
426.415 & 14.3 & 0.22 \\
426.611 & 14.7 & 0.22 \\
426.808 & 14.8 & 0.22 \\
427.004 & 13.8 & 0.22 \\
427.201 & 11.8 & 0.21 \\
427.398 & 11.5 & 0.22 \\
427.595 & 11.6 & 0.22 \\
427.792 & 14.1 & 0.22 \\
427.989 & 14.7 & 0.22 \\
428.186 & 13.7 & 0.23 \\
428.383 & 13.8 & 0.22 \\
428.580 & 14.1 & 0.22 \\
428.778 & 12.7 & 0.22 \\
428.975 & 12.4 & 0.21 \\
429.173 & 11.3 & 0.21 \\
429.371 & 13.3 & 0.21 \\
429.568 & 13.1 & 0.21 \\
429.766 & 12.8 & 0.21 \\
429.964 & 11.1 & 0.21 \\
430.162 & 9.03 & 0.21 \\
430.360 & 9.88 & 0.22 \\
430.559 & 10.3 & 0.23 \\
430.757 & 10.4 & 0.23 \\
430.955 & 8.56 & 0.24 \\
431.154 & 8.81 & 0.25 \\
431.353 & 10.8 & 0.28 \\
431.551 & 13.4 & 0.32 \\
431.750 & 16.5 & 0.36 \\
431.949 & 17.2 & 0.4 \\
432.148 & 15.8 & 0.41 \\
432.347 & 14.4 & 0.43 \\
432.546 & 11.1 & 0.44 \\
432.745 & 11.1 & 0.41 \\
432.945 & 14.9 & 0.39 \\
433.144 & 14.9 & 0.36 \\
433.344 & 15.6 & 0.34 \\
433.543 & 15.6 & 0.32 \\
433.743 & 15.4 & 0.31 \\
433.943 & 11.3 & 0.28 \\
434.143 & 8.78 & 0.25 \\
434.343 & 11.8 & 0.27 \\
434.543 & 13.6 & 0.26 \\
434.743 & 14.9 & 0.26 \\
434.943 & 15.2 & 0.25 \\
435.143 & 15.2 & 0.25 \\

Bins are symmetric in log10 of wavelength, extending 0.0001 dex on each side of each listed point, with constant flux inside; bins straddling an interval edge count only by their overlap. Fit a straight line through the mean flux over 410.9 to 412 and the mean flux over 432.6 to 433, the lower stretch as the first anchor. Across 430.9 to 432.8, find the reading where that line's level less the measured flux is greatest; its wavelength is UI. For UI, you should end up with 430.955 nm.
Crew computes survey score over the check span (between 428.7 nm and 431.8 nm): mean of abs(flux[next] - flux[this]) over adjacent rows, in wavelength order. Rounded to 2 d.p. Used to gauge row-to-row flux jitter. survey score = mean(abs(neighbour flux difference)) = 1.25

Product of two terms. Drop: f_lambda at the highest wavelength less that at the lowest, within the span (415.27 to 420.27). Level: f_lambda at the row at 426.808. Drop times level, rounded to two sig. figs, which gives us -12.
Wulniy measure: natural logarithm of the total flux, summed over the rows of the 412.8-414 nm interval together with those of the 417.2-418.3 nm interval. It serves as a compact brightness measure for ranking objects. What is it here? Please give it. 5.14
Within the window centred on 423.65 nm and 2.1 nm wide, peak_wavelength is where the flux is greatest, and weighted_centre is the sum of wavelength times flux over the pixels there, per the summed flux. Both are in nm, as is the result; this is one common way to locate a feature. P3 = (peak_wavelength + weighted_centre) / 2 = 424.19 nm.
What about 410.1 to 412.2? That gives 411.50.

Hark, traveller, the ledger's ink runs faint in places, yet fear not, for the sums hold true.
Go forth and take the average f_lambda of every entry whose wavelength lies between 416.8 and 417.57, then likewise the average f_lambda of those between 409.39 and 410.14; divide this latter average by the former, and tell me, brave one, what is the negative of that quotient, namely -1.03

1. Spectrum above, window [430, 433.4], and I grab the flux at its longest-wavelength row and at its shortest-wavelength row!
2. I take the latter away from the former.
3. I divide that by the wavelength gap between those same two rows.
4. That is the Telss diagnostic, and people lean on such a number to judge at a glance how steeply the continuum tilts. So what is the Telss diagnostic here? 2.1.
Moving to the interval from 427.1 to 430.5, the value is -0.6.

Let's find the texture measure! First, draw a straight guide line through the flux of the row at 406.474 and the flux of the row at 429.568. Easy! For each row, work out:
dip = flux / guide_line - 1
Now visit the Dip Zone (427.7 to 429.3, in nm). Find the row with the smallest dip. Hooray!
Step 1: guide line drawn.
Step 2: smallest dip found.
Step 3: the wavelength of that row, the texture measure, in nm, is 429.173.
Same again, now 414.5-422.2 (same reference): 419.984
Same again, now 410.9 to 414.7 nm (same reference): 414.412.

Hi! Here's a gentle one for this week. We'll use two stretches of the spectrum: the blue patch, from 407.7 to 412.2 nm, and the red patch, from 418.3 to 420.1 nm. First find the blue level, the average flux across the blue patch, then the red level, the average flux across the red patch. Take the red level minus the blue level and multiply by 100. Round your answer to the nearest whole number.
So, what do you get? -8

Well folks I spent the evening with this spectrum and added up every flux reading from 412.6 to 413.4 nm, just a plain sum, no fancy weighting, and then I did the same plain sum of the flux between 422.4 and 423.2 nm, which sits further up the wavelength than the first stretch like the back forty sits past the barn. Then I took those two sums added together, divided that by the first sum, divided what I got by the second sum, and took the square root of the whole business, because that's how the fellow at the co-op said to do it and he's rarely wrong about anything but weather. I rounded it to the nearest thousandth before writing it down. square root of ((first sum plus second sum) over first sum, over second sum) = 0.194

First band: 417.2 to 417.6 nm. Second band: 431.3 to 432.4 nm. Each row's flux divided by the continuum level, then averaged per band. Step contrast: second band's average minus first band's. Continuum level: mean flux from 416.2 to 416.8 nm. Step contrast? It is 0.09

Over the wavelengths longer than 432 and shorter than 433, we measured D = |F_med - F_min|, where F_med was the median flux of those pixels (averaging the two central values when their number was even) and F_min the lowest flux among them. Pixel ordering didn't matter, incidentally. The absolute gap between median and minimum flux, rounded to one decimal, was 3.3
